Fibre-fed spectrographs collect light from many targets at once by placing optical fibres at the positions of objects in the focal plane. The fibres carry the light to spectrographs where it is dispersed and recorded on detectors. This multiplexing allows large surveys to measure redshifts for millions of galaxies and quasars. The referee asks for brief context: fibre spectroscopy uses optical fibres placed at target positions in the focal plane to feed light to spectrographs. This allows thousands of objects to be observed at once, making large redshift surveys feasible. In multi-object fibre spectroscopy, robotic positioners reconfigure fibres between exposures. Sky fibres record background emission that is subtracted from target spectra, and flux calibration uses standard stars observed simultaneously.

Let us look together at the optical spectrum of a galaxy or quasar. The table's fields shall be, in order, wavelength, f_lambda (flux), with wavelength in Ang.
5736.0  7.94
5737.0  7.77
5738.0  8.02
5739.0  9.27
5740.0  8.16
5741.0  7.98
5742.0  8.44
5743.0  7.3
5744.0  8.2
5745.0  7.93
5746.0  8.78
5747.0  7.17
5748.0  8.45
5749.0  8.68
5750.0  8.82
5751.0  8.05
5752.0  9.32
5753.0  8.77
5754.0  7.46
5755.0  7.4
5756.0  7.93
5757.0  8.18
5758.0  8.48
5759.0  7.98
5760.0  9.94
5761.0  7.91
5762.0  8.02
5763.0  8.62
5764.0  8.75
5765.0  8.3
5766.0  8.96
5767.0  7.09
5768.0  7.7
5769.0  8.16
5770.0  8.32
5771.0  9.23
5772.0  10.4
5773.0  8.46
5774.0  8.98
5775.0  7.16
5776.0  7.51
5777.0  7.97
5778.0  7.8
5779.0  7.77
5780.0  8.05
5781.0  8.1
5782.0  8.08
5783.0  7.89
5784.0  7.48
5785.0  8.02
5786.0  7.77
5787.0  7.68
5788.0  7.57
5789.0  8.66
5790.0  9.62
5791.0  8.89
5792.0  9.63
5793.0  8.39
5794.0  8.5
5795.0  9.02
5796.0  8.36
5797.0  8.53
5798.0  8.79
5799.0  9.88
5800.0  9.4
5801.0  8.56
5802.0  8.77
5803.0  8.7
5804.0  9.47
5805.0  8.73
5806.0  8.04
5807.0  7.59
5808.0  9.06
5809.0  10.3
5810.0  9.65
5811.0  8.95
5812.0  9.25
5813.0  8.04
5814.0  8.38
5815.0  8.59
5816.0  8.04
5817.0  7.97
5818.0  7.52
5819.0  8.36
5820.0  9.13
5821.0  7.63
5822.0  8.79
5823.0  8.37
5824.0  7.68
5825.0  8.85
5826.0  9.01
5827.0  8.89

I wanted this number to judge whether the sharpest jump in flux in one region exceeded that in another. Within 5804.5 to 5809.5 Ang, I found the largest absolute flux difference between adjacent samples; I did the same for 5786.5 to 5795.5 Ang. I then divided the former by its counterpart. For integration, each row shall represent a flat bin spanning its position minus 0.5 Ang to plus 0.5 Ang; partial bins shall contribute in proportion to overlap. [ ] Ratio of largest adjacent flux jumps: 1.2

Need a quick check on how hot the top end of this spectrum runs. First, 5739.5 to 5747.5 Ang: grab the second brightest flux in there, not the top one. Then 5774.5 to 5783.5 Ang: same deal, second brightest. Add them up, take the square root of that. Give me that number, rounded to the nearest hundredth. 4.06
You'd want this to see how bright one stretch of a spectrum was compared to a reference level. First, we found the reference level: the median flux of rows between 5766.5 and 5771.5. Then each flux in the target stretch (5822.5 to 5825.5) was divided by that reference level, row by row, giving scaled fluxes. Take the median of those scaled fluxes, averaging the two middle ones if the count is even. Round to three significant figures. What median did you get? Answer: 1.03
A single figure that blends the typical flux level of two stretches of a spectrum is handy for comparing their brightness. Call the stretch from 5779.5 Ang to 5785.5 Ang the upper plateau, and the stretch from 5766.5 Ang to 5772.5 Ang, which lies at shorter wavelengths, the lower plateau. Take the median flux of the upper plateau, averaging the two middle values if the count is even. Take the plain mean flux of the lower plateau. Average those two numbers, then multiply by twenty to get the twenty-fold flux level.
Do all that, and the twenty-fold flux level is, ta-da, 165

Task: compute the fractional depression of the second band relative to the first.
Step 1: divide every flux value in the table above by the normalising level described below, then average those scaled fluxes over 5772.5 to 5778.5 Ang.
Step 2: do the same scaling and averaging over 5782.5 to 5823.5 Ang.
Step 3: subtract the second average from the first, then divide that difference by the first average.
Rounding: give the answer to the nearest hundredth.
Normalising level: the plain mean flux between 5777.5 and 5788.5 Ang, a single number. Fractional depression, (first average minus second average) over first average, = -0.08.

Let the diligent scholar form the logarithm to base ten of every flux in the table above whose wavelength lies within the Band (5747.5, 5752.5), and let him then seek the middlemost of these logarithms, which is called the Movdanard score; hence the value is 0.939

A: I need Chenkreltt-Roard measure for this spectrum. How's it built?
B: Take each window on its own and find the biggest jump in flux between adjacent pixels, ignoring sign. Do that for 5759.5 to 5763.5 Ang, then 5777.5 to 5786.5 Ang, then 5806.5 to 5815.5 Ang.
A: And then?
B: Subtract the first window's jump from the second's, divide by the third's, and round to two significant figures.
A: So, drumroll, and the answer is -1.0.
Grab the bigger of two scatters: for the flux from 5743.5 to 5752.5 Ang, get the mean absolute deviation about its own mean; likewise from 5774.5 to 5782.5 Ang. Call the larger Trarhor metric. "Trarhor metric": 0.48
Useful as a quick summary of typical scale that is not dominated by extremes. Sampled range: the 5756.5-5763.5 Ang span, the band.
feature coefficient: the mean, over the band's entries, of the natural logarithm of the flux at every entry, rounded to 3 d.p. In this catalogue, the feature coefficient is 2.131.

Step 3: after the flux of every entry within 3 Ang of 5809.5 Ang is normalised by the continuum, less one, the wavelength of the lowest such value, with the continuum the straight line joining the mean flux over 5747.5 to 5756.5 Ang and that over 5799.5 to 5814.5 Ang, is 5807.0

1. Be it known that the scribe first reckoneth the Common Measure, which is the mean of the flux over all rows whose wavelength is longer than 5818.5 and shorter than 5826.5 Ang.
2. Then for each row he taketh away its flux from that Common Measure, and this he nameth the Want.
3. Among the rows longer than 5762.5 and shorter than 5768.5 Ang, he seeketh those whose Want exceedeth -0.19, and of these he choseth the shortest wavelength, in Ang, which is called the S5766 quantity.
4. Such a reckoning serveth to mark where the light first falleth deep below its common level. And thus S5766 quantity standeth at 5763.0 Ang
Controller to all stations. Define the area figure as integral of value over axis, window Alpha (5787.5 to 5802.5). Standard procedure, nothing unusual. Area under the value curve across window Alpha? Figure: 133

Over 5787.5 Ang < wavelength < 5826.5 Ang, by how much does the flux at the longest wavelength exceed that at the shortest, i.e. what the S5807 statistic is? 1.4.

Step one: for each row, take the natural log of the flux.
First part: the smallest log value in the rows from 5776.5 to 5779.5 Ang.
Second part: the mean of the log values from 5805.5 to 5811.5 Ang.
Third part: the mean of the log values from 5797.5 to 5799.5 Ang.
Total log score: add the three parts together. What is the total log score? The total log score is 6.47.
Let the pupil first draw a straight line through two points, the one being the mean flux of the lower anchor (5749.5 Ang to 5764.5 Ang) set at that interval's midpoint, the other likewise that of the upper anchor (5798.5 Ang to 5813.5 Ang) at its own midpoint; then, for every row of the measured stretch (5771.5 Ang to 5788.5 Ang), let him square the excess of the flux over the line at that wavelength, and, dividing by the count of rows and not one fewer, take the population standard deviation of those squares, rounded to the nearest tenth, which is 0.8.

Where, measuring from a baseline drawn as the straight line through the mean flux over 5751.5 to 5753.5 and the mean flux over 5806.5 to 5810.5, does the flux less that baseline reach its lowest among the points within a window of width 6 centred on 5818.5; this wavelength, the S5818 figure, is 5818.0 Ang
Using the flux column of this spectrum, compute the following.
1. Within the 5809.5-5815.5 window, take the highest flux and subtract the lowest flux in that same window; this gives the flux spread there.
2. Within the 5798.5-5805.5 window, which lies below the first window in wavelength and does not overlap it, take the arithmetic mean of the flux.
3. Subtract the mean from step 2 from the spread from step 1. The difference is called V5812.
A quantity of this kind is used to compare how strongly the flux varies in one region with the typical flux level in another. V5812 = -7.5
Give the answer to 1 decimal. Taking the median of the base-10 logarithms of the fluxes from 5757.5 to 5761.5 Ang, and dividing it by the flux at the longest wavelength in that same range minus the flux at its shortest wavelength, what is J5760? -1.6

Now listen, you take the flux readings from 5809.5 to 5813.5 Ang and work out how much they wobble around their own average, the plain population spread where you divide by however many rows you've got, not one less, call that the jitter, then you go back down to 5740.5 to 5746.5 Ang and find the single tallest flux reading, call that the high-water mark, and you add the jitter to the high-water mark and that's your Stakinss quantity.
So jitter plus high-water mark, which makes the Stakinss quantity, 9.4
